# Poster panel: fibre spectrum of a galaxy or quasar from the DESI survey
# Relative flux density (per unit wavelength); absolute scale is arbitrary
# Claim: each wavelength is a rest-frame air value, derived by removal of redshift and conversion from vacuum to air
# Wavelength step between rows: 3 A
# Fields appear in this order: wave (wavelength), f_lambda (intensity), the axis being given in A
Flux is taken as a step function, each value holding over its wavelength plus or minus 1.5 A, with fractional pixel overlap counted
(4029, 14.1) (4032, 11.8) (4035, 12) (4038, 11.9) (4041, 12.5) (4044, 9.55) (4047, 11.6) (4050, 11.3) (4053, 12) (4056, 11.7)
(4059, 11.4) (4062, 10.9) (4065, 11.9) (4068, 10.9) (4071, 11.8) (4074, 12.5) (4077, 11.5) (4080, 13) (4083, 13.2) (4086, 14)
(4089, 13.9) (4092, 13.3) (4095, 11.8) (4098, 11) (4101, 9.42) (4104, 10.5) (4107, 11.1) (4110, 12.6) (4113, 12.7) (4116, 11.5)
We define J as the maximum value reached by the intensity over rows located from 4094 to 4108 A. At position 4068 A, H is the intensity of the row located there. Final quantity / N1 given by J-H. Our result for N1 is 0.9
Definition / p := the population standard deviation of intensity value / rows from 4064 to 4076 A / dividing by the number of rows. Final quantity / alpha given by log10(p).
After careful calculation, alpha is -0.24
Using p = 0.6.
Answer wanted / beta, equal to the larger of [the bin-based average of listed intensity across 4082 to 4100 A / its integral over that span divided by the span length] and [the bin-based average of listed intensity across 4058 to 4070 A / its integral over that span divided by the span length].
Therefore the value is 12.8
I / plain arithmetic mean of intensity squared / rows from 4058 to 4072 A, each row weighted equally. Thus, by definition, 130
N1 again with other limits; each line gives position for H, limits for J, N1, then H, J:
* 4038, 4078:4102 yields 2.1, 11.9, 14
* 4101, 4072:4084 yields 3.8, 9.42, 13.2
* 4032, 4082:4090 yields 2.2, 11.8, 14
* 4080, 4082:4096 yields 1.0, 13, 14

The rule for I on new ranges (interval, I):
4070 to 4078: 143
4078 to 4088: 180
